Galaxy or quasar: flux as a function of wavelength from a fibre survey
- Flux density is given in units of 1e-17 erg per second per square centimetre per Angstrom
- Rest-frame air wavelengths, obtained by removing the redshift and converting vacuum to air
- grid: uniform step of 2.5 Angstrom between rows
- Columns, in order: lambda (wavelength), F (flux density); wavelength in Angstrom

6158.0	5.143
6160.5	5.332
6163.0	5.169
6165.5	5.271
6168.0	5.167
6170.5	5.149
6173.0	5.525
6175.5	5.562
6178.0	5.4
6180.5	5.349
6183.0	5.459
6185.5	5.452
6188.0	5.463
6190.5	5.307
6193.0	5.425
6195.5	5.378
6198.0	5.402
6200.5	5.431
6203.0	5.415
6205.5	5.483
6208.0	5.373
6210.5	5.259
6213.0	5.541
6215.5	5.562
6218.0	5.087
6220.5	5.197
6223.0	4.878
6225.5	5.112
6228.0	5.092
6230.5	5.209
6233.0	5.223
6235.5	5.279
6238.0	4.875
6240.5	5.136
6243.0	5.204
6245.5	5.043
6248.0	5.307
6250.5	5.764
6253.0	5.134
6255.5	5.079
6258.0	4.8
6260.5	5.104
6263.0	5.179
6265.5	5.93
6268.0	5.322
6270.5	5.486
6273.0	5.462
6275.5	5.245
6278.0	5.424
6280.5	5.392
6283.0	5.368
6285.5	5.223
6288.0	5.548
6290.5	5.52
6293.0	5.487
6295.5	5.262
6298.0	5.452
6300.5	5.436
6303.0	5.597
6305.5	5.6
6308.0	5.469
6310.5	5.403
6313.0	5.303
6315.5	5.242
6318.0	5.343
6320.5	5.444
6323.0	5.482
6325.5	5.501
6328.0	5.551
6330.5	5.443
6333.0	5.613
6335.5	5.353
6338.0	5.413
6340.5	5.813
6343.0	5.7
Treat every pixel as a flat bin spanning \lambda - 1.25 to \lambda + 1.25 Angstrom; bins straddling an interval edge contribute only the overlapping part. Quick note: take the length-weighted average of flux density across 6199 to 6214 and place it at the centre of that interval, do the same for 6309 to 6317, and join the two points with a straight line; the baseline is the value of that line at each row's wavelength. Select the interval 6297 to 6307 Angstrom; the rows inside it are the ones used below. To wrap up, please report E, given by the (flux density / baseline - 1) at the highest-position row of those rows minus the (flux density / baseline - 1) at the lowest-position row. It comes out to 0.029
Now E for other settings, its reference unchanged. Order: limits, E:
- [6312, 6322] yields 0.028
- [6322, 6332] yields -0.006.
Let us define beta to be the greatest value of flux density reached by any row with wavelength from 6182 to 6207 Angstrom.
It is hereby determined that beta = 5.483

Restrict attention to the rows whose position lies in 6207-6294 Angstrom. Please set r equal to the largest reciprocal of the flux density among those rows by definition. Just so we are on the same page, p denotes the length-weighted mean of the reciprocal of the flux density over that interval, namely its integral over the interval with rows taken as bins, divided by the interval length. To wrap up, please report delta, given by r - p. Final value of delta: 0.0186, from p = 0.190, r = 0.208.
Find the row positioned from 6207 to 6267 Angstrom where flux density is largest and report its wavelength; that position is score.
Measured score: 6265.5 Angstrom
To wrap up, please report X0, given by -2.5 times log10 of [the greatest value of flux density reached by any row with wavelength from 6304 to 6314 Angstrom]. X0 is -1.87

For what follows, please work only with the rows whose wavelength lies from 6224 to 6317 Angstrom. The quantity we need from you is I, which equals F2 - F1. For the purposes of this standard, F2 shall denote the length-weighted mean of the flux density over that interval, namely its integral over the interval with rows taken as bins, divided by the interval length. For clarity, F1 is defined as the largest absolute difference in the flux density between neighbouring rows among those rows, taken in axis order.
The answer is 4.56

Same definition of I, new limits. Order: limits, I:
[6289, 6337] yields 5.19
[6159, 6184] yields 4.96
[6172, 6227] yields 4.89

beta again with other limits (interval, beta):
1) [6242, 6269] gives 5.93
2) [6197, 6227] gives 5.562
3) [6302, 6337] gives 5.613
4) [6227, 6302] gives 5.93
